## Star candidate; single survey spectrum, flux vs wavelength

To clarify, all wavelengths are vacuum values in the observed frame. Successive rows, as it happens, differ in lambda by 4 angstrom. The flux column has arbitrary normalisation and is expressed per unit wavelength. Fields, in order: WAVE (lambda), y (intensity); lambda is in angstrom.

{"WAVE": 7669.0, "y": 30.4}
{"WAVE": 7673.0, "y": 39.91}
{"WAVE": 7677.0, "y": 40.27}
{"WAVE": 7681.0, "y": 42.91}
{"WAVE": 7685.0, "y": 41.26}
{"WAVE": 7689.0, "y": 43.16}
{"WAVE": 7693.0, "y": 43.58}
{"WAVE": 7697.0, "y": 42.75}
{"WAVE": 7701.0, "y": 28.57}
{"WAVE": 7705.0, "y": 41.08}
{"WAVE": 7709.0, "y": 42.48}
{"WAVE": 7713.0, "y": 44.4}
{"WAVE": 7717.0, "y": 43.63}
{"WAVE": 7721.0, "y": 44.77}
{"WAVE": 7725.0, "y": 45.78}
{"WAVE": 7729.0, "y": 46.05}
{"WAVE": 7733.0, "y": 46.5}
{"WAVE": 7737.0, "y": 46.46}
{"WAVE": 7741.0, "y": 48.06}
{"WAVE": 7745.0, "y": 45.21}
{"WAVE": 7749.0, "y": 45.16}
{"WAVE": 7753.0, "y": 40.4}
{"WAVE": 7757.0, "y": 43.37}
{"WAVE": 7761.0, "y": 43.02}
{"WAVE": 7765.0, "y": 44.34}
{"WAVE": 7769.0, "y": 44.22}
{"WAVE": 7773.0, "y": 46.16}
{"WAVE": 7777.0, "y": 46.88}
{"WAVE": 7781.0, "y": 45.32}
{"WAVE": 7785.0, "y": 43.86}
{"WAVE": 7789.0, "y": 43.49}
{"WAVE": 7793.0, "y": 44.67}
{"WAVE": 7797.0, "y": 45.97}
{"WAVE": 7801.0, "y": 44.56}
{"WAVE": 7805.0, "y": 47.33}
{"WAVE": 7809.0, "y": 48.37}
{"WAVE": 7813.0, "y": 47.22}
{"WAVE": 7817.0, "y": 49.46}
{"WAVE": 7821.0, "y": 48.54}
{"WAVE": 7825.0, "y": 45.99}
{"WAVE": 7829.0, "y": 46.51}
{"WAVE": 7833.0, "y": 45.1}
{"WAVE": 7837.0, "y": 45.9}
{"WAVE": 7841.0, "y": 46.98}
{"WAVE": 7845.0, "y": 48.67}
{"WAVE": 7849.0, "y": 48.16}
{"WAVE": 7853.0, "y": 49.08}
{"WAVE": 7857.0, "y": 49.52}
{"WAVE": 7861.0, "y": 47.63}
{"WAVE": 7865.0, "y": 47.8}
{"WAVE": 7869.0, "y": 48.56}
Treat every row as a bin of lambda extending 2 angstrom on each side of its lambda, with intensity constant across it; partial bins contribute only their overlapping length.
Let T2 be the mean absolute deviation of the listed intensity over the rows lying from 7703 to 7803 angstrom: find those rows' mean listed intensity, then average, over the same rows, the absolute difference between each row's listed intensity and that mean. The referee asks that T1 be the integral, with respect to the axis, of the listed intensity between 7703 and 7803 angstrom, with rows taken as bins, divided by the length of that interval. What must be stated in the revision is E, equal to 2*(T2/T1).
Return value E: 0.060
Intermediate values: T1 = 44.6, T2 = 1.34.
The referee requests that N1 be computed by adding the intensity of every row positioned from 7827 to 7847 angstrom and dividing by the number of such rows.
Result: 46.6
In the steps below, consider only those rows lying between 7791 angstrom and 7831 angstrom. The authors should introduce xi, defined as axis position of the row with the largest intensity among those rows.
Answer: 7817.0 angstrom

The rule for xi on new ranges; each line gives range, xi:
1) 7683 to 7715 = 7713.0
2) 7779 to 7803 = 7797.0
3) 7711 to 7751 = 7741.0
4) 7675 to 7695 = 7693.0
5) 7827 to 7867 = 7857.0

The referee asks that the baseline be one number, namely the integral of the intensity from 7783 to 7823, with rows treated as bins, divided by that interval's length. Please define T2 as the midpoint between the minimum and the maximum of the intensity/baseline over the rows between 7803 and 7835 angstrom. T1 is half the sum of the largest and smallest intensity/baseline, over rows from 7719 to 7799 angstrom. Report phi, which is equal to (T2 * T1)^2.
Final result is 0.95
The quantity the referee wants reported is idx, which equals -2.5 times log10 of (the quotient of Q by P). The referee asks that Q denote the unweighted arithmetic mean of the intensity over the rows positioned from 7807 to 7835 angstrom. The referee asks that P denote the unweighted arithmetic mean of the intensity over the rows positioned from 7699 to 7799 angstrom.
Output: -0.08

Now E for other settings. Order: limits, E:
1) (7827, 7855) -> 0.052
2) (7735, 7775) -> 0.070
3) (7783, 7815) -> 0.067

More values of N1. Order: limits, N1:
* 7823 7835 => 45.9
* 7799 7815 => 46.9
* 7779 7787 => 44.6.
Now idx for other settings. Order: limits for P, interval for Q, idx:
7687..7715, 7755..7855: -0.13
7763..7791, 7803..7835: -0.06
